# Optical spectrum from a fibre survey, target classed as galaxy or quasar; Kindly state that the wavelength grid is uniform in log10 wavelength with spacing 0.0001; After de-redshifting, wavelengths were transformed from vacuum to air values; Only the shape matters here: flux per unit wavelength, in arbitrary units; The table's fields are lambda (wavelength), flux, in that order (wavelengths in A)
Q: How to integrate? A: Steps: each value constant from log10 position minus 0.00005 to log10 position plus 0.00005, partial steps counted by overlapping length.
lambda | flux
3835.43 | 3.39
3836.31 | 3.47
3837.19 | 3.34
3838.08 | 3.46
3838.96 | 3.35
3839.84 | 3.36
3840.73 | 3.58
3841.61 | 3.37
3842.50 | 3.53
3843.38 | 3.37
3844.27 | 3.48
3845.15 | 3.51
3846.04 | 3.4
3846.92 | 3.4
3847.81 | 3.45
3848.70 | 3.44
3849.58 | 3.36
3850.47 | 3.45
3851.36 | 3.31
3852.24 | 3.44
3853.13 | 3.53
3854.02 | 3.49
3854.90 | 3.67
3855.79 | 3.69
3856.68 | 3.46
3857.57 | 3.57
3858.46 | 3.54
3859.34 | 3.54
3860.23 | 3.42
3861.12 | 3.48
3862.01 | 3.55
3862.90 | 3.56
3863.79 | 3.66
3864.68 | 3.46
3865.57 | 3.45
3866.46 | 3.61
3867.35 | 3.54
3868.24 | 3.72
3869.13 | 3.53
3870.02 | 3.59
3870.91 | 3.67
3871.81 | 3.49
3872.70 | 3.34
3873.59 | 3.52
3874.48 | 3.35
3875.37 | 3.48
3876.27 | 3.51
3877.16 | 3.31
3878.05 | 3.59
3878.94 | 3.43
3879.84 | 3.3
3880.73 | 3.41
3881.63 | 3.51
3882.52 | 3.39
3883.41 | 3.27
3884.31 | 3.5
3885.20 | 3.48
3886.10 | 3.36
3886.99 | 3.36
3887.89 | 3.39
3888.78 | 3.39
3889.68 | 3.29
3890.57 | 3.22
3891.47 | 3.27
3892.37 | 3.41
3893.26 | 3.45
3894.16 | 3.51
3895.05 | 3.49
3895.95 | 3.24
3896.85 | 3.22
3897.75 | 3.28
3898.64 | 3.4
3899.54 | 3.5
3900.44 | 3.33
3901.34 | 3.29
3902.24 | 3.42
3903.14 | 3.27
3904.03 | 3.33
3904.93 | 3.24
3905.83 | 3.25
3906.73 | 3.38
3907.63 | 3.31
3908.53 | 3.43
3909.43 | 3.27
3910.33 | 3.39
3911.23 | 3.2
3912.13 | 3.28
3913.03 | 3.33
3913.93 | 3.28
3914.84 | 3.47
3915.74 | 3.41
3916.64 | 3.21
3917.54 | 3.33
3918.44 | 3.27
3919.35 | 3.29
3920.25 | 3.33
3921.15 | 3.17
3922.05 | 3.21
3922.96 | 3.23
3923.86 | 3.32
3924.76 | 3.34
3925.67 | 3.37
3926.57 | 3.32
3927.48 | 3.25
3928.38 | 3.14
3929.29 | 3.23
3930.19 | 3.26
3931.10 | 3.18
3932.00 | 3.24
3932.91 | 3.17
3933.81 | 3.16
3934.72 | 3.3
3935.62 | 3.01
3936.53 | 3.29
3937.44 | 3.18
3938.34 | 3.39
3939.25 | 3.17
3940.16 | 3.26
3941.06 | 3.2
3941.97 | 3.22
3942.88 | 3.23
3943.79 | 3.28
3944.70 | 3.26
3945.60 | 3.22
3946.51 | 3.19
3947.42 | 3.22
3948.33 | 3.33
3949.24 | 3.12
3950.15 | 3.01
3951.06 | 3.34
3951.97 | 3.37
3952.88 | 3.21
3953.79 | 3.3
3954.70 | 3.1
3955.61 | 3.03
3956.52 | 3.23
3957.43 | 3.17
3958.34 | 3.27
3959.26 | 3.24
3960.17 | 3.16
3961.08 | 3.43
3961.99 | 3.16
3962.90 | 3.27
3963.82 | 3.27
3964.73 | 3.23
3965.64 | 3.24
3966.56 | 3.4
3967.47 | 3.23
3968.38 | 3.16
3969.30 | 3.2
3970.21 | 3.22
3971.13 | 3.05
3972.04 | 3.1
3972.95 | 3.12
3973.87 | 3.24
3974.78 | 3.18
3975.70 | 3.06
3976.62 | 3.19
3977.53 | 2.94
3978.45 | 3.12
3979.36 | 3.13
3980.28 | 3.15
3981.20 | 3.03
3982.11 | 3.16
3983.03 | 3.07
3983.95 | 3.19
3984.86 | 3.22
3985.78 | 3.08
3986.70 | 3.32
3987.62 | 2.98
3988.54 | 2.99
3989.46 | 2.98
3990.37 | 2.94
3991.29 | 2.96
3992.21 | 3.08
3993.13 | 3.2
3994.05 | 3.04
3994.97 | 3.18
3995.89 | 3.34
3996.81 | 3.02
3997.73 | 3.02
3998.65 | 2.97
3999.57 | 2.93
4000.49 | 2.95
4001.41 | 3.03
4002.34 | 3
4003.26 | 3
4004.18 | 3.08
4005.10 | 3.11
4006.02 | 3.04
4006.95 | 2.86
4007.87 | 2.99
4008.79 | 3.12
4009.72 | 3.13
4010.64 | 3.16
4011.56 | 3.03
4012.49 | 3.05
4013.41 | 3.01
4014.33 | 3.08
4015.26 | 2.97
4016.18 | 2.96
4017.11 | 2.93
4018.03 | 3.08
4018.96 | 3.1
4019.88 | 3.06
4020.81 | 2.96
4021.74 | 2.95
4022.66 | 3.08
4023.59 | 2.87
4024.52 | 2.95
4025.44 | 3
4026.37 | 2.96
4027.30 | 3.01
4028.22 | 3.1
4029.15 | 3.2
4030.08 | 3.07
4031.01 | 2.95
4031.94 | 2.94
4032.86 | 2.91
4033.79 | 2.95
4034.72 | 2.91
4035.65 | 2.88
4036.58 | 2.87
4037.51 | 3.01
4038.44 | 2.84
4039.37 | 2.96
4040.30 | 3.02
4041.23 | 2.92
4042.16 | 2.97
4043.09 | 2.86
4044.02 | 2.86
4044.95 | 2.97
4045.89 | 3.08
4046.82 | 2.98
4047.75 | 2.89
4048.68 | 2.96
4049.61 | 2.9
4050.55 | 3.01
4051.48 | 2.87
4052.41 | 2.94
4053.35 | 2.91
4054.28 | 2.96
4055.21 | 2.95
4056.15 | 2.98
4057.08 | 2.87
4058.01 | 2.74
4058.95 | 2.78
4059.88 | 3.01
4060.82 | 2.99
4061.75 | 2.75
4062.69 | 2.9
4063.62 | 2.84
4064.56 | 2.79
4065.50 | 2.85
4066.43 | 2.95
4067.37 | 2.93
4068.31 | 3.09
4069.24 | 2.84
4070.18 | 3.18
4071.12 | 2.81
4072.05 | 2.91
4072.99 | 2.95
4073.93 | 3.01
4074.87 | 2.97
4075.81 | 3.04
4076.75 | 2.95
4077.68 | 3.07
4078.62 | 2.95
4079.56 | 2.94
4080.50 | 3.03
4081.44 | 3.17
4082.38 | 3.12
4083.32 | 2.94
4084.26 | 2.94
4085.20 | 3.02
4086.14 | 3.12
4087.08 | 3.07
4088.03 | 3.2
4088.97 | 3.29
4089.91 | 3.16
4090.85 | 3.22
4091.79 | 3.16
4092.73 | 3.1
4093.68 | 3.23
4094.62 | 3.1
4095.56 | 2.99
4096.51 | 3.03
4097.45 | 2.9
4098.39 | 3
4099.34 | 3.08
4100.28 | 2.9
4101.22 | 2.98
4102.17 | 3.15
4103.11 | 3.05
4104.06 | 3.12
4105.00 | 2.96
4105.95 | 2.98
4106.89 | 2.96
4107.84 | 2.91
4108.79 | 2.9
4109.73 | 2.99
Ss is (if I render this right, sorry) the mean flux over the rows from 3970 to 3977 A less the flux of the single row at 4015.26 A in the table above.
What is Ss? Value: 0.17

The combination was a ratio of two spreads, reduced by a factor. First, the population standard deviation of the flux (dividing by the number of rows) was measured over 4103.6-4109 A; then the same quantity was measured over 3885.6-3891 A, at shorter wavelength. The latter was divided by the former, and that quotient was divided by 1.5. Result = 0.57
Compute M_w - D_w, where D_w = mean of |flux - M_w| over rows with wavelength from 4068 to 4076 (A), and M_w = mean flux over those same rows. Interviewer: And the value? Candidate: 2.9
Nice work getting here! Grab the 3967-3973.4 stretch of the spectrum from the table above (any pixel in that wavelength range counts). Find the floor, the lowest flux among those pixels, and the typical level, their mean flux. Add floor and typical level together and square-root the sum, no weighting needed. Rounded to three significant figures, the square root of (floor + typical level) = 2.49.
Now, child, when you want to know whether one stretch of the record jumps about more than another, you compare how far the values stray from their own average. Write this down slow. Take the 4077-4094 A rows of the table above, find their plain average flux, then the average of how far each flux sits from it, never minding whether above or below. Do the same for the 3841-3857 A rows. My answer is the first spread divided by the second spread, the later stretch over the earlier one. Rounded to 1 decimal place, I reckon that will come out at 1.2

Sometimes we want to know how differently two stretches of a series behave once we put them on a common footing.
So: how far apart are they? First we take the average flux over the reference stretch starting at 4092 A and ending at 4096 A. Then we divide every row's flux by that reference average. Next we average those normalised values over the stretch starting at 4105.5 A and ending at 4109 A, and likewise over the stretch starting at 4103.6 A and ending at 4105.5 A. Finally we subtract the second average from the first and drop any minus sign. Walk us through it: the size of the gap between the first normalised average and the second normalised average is 0.033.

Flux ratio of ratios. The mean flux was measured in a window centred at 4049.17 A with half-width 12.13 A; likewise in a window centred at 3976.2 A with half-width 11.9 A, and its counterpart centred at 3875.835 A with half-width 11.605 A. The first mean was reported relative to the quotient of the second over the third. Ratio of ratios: 3.22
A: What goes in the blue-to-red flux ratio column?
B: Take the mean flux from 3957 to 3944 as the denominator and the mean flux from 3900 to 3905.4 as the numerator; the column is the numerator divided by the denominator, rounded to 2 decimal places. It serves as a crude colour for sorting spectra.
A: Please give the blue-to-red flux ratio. 1.03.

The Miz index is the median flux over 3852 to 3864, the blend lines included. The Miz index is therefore 3.5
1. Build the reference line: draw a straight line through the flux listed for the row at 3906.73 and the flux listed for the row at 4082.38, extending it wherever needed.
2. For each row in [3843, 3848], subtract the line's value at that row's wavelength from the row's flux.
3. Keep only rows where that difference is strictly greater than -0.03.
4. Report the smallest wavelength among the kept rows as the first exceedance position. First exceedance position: 3844.27 A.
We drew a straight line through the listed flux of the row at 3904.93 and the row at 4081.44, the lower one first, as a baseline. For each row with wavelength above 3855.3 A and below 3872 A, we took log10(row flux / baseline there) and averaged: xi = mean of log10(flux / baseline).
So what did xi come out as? 0.038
